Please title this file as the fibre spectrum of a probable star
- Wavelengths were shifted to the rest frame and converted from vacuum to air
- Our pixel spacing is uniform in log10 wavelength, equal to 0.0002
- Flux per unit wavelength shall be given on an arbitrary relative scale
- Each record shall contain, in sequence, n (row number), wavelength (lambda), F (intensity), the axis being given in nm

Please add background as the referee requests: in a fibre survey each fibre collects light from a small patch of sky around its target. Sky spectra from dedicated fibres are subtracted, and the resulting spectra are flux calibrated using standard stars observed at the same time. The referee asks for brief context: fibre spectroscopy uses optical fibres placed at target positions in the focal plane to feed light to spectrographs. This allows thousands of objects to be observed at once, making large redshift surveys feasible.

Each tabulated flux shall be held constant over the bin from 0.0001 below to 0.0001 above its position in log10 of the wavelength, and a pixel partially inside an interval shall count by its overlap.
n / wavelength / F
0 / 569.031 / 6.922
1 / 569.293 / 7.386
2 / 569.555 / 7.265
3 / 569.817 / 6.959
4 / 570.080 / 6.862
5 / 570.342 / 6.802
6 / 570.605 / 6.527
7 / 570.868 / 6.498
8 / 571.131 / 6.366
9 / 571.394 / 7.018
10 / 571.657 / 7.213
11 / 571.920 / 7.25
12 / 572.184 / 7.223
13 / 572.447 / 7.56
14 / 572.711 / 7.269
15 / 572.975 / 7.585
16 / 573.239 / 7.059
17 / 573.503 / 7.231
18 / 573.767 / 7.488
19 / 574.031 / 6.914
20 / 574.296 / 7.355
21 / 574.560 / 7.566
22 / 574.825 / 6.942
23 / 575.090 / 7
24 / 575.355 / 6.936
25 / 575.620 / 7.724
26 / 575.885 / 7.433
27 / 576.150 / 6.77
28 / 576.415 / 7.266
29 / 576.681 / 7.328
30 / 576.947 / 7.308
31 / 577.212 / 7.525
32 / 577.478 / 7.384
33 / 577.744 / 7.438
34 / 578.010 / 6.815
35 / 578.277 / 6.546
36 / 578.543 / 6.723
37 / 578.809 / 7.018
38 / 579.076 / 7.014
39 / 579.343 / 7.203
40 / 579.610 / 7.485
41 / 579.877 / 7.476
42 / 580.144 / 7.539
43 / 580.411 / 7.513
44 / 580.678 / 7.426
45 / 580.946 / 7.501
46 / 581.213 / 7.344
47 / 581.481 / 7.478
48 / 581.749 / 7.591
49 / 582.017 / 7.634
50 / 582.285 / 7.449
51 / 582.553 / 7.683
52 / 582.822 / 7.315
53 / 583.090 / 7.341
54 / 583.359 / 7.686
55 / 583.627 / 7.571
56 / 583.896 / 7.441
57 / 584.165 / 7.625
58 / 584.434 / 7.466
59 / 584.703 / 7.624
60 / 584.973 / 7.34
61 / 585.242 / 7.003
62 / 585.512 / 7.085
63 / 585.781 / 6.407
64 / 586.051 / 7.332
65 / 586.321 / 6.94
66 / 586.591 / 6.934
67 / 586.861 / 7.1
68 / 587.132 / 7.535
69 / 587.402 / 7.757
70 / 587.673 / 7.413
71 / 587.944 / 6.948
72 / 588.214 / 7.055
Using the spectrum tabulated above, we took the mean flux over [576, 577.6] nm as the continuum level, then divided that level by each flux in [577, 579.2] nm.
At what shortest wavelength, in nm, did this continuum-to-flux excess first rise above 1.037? 578.010 nm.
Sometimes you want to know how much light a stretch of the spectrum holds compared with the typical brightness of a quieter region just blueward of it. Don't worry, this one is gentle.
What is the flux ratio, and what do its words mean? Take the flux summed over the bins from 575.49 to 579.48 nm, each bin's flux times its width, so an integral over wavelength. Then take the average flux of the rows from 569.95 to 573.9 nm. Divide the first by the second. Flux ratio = 4.05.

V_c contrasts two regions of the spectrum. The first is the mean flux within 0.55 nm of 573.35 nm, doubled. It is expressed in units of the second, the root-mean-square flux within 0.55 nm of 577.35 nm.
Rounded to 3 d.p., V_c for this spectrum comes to 1.980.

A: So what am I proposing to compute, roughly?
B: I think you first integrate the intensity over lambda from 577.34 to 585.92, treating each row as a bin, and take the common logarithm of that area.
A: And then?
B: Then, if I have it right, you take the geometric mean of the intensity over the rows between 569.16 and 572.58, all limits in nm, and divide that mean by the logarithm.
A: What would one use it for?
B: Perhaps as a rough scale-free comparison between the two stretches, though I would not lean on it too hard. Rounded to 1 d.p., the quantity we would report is 3.9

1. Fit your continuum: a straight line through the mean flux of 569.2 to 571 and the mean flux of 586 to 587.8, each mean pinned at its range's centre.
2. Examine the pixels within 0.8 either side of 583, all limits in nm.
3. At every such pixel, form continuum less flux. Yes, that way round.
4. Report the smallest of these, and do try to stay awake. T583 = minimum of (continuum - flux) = -0.50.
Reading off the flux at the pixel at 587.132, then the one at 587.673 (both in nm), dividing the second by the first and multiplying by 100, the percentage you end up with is 98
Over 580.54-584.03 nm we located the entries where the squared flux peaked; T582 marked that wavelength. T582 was 583.359 nm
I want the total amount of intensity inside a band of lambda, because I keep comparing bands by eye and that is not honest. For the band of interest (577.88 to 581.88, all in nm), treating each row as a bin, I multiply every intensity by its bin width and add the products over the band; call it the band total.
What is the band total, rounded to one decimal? 29.0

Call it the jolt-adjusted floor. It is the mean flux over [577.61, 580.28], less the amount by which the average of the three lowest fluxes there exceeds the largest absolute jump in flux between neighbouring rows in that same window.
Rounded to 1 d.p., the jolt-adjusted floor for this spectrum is 1.1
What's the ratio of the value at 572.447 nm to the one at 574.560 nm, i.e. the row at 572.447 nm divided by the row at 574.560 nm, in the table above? 1.00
